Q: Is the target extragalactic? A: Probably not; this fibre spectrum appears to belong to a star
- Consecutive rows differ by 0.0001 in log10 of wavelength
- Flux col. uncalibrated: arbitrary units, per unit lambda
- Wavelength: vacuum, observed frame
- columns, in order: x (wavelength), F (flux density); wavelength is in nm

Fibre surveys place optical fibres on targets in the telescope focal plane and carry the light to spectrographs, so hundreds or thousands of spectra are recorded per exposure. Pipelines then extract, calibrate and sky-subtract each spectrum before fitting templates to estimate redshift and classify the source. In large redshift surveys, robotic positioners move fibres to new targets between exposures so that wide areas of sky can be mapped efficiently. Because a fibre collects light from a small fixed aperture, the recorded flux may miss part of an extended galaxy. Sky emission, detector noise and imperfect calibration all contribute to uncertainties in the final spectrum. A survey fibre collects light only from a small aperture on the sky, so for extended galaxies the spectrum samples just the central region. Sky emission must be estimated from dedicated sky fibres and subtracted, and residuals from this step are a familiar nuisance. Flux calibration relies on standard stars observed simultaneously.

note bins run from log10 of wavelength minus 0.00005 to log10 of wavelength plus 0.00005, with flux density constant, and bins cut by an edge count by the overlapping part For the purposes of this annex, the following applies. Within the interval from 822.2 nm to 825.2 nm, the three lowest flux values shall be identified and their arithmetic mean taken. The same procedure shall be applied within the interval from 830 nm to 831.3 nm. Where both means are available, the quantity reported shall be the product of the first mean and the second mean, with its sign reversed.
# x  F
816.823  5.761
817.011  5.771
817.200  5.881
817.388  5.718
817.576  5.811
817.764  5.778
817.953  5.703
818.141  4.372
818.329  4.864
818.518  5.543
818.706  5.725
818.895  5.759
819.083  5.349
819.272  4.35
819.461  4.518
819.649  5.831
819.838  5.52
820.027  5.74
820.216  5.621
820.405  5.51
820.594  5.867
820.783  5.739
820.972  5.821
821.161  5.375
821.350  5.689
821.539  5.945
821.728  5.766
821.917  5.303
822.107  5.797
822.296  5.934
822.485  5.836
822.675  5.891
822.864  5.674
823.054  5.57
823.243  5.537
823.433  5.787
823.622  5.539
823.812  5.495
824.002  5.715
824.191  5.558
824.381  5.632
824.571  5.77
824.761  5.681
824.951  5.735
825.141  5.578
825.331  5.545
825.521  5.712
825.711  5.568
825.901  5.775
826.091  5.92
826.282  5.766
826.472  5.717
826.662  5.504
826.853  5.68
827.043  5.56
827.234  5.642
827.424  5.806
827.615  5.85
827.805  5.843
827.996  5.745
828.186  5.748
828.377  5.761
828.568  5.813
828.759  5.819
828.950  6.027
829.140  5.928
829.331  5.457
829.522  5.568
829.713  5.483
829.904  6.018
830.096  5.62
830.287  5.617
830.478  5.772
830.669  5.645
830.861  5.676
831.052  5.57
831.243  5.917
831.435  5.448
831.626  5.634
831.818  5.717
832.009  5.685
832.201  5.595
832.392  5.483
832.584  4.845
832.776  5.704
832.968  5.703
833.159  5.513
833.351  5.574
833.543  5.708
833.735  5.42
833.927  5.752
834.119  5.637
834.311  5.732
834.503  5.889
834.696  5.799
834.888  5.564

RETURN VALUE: -31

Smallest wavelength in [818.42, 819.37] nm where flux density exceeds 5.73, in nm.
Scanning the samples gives 818.895 nm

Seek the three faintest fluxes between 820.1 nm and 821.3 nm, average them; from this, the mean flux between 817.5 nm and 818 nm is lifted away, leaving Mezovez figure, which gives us -0.26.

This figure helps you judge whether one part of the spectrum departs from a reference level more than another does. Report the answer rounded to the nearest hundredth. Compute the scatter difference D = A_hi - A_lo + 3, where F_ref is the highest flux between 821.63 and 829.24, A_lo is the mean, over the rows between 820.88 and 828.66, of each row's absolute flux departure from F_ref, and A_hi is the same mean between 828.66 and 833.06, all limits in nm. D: 3.05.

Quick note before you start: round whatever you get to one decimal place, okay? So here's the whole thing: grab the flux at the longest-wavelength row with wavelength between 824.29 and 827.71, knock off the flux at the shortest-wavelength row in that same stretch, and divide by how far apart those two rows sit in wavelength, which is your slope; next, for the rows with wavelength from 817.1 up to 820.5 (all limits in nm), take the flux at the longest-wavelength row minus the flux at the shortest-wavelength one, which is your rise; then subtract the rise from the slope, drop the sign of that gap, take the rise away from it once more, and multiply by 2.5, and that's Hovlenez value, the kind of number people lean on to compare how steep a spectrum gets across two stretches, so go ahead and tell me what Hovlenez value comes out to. 2.0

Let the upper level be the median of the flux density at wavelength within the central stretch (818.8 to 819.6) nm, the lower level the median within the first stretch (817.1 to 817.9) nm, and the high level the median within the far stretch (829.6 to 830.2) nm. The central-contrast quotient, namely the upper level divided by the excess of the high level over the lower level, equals -28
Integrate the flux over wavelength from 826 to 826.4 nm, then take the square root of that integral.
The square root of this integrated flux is 1.5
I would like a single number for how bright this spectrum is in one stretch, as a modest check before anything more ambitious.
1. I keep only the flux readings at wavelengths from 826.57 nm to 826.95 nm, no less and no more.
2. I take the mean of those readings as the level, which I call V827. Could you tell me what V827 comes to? 5.59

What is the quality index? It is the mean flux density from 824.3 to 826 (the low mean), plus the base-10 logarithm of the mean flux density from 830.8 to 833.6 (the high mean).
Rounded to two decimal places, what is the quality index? 6.41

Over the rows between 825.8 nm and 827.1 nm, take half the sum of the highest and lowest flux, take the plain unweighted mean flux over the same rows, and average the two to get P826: 5.71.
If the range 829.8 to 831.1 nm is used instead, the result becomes 5.75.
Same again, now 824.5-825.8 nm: 5.66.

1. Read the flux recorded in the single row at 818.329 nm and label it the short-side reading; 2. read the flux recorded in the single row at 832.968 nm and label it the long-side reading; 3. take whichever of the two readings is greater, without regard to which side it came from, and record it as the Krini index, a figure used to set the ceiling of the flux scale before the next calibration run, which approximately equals 5.70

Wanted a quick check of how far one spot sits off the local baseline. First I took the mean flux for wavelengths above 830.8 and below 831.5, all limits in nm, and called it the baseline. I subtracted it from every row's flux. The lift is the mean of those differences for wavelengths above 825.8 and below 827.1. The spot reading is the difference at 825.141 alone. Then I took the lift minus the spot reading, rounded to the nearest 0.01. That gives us 0.13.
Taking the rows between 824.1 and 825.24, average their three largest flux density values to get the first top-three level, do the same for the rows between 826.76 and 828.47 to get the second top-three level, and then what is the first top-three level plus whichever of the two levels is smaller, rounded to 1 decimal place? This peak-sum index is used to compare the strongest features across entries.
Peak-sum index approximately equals 11.5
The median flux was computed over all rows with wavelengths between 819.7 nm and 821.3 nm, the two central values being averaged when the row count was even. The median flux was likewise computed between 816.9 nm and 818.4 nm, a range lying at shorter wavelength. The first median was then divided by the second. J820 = 0.989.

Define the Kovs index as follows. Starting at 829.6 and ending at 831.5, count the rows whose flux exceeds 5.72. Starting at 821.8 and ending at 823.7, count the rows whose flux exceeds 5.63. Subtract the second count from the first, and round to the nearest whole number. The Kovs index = -3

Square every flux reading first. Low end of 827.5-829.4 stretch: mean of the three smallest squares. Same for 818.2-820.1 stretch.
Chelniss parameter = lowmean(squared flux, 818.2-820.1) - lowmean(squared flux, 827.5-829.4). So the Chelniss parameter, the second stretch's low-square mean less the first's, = -10.9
